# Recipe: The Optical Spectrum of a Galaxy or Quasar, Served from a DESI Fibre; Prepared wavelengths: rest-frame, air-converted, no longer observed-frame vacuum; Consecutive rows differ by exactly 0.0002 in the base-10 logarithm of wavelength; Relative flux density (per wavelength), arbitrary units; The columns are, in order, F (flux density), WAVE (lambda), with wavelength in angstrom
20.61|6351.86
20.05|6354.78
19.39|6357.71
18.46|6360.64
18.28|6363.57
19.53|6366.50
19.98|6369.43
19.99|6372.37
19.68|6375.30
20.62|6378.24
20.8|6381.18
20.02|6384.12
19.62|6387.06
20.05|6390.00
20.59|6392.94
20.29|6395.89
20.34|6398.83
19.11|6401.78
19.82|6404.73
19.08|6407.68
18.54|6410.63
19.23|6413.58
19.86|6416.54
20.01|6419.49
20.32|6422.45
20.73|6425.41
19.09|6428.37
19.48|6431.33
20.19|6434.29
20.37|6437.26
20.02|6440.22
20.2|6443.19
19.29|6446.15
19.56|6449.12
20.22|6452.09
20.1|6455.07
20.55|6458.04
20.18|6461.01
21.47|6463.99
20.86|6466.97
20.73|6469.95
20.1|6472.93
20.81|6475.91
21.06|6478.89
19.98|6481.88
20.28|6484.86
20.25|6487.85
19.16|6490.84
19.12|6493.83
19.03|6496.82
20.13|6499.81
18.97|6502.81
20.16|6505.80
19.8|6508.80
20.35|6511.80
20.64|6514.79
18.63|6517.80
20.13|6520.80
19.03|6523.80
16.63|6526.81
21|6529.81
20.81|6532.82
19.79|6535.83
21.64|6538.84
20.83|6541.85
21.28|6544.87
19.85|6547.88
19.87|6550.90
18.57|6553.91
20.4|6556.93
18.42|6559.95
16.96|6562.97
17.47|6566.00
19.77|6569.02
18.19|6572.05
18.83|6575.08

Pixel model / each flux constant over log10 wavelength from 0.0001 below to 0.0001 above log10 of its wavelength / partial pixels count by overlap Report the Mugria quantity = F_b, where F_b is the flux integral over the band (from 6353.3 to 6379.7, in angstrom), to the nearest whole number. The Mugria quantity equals 516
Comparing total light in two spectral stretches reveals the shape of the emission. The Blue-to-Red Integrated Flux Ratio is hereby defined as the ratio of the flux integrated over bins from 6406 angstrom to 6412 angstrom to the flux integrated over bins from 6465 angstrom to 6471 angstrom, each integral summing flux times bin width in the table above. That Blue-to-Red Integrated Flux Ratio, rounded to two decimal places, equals 0.90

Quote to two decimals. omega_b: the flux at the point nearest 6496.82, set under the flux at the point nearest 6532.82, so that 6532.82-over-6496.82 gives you 1.09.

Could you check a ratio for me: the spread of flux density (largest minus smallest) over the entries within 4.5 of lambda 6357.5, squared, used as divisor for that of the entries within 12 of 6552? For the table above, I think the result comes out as 1.7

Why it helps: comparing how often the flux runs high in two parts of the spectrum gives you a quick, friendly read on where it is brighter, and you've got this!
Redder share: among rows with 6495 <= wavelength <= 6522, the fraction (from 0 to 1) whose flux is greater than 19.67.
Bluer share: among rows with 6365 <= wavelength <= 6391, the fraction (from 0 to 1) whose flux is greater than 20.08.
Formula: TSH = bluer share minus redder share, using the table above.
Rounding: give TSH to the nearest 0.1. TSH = -0.4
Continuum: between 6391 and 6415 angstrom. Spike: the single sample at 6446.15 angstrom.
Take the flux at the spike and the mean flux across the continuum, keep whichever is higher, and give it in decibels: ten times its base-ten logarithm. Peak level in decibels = 12.9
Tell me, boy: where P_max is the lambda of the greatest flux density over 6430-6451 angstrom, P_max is 6437.26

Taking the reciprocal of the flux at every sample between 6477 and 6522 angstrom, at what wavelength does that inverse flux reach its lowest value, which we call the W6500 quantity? 6478.89 angstrom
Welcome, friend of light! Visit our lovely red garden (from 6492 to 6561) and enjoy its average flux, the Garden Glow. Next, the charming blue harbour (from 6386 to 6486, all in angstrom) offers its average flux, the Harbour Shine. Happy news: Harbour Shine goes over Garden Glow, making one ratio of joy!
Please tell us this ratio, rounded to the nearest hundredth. 1.01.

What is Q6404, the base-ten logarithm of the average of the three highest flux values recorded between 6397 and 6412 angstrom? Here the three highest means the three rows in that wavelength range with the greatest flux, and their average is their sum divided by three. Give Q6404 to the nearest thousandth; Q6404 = 1.296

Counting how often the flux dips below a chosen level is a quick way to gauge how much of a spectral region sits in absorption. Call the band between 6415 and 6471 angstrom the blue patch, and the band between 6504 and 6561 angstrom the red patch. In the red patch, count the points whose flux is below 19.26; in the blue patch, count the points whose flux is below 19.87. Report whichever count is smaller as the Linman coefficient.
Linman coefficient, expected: 5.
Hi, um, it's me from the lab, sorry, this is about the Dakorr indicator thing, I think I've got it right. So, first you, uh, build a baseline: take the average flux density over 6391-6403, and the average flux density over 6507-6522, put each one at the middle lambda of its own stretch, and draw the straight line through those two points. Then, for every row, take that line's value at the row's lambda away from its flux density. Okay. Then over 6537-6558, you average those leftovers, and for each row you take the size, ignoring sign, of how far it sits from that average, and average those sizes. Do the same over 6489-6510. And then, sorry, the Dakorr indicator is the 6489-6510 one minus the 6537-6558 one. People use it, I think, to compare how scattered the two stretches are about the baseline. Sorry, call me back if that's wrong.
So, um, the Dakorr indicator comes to -0.3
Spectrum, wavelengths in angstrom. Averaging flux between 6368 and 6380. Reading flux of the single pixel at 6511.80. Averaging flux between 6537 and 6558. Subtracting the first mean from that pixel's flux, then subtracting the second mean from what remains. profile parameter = -20.07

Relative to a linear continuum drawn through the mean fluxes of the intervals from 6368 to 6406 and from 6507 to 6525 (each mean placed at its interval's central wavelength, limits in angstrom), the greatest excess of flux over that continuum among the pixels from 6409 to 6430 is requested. 0.75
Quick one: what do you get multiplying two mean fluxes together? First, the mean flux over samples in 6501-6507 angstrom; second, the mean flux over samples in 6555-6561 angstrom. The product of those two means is 380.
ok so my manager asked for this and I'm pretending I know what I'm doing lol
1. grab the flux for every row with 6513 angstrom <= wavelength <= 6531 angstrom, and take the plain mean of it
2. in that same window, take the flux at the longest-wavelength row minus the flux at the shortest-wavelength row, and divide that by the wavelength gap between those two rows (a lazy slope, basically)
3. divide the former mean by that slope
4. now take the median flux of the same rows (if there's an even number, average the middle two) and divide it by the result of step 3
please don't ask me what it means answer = 0.024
